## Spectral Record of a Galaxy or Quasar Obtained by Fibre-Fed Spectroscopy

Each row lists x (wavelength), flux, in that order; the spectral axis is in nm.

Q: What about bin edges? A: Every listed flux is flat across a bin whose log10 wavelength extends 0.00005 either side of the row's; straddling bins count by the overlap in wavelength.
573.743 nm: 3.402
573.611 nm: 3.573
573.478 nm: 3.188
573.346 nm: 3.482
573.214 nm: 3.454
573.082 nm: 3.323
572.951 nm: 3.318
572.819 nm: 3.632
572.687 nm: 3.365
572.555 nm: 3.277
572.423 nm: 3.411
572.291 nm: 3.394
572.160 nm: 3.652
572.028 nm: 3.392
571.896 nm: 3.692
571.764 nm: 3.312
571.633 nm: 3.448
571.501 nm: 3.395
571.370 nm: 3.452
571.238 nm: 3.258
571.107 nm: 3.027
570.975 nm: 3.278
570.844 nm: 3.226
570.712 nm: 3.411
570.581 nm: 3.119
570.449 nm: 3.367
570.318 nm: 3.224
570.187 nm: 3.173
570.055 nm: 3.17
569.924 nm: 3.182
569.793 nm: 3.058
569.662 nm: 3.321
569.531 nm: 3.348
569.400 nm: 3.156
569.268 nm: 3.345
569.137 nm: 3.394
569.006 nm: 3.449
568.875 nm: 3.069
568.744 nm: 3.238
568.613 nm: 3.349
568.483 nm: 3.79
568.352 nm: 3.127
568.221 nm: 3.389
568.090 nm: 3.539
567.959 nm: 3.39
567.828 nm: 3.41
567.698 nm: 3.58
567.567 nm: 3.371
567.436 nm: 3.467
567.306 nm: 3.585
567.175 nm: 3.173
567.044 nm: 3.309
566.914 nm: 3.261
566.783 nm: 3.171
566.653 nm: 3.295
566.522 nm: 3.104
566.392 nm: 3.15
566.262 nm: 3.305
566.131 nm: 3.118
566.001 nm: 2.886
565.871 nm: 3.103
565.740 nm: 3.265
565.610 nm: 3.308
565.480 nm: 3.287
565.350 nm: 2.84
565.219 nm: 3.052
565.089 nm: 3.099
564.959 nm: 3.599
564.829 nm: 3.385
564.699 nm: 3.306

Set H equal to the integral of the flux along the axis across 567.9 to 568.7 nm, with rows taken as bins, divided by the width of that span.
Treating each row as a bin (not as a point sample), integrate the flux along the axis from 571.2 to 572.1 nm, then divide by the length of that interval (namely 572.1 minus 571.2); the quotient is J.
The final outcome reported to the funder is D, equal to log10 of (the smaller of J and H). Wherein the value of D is 0.535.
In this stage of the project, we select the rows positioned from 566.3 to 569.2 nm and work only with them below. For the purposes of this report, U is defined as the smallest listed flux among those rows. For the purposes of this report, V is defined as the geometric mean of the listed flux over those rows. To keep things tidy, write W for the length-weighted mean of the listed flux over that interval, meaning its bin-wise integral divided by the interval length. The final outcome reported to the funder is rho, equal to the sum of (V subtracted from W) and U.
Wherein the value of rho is 3.07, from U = 3.069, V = 3.34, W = 3.35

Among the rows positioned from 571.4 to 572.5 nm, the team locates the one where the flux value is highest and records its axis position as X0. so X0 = 571.896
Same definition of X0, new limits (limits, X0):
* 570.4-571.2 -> 570.712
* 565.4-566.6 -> 565.610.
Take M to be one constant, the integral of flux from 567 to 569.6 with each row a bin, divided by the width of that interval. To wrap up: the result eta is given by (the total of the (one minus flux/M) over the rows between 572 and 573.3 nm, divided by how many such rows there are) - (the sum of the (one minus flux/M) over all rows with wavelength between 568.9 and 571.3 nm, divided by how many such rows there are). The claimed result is -0.05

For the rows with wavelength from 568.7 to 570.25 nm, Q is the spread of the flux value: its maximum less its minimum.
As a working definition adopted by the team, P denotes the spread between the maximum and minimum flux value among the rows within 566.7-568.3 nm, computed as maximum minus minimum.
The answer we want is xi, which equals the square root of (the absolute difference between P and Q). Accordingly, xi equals 0.15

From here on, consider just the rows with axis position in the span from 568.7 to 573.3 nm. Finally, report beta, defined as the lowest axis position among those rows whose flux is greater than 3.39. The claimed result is 569.006 nm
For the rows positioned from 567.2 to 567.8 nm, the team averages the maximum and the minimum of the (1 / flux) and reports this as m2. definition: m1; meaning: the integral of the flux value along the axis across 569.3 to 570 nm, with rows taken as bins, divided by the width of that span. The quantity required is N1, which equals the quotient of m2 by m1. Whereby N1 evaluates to 0.0894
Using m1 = 3.22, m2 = 0.288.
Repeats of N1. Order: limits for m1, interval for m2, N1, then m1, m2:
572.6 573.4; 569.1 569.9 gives 0.0907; 3.43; 0.311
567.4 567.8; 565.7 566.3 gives 0.0936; 3.47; 0.325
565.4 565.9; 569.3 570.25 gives 0.0966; 3.24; 0.313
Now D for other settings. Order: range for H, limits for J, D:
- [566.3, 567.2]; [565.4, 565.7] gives 0.507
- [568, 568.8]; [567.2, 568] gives 0.532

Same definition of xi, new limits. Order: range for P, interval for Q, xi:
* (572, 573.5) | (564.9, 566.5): 0.54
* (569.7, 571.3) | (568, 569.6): 0.58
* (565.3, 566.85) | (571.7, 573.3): 0.23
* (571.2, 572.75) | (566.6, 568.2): 0.14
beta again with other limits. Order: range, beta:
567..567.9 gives 567.306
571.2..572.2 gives 571.370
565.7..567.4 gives 567.306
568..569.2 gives 568.090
